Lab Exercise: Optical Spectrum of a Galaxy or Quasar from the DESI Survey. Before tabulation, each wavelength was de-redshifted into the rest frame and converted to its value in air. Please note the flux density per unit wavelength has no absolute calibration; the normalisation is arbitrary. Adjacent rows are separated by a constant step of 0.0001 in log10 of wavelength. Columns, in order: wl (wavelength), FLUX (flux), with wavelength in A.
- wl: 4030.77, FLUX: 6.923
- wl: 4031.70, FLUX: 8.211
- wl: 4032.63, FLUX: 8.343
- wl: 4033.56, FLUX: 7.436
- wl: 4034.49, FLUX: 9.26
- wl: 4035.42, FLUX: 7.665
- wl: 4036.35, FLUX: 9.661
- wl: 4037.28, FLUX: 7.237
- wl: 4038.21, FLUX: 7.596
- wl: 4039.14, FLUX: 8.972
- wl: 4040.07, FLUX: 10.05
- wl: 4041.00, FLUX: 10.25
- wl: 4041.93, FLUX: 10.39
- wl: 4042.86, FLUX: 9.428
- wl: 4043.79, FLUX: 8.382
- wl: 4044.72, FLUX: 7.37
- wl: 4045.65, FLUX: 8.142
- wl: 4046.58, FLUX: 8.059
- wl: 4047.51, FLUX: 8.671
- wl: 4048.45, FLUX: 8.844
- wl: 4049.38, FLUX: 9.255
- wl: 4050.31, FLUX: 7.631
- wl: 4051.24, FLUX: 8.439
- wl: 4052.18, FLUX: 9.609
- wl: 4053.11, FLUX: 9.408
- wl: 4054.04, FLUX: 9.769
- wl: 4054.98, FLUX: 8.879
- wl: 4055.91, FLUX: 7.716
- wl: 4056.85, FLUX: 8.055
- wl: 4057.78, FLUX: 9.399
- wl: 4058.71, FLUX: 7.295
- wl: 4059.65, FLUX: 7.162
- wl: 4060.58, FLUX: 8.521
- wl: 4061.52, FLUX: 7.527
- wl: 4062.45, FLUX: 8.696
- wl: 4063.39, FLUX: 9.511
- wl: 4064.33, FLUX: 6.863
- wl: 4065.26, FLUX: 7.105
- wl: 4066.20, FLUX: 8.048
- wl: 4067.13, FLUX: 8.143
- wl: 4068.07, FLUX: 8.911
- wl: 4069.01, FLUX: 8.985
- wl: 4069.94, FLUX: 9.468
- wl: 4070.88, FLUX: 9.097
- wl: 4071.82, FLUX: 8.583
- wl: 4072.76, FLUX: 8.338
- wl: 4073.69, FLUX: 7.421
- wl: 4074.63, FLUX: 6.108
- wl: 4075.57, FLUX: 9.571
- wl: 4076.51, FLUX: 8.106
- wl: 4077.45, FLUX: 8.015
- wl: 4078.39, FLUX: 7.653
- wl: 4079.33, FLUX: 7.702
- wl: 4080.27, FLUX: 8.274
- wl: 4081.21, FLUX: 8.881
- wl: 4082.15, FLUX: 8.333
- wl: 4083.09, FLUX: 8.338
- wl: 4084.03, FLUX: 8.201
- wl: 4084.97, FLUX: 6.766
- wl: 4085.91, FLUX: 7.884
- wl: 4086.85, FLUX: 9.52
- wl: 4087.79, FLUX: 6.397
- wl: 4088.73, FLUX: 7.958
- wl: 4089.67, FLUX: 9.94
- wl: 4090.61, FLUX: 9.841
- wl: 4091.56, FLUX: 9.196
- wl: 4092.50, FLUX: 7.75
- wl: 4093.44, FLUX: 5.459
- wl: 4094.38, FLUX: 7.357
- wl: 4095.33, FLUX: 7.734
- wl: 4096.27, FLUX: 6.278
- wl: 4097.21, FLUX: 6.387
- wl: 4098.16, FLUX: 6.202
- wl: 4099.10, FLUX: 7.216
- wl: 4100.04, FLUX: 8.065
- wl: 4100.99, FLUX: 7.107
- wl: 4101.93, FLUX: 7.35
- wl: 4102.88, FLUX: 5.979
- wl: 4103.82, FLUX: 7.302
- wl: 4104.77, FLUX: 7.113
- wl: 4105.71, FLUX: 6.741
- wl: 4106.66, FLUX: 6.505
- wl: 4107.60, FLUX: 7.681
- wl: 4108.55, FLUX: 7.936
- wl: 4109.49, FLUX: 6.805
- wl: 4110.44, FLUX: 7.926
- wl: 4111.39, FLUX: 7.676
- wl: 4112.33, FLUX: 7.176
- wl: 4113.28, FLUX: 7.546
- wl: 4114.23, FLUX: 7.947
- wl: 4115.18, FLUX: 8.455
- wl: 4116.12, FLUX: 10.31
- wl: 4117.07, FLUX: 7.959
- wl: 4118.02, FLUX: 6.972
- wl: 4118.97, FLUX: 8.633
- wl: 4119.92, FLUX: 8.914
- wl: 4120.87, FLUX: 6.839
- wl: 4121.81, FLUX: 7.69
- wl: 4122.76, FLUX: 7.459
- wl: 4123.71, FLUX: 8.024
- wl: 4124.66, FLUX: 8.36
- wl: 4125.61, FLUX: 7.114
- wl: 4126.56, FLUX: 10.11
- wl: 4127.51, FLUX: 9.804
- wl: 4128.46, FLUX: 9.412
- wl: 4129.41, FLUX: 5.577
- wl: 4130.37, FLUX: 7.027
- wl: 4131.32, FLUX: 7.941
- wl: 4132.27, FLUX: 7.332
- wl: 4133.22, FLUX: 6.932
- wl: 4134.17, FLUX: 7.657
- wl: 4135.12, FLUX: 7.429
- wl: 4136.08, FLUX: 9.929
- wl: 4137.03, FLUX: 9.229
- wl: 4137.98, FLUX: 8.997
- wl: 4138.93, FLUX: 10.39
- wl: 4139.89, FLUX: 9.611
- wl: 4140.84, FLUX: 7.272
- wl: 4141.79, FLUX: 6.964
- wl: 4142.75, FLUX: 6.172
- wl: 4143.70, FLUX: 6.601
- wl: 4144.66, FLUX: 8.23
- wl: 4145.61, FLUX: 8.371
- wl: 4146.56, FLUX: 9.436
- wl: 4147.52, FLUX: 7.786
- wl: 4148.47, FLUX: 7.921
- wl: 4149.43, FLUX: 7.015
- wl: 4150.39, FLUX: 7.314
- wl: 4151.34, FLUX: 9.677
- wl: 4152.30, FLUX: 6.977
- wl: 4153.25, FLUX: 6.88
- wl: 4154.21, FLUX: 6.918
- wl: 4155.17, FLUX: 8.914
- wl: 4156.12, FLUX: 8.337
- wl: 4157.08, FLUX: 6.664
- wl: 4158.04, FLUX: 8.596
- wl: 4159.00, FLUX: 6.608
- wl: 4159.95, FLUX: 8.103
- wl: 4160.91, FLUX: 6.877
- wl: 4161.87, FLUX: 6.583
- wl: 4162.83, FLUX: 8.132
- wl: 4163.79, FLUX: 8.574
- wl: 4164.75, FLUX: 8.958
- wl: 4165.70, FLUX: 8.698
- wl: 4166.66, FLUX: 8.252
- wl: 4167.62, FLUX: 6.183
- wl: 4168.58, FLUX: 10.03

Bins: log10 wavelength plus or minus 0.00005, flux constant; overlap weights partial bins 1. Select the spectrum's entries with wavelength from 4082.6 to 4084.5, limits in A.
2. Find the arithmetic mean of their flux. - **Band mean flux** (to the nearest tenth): 8.3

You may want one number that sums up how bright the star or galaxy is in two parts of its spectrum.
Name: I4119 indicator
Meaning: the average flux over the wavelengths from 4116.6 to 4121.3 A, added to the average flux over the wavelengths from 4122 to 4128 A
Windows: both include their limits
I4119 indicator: 16.3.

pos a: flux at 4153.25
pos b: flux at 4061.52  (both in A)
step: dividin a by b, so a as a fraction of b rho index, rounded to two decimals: 0.91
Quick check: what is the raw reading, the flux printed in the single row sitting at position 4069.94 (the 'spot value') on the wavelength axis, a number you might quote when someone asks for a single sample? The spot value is 9.468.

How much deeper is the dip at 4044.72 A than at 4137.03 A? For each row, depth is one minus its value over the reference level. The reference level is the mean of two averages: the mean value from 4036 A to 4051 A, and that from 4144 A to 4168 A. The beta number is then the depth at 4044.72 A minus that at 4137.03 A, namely 0.22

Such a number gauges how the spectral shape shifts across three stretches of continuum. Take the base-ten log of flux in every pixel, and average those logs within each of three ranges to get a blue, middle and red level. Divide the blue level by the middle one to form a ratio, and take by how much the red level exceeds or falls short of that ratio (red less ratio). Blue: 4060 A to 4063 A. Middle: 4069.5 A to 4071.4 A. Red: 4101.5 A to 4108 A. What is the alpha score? -0.11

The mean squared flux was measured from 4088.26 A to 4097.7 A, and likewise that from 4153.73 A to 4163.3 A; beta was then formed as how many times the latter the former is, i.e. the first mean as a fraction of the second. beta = 1.08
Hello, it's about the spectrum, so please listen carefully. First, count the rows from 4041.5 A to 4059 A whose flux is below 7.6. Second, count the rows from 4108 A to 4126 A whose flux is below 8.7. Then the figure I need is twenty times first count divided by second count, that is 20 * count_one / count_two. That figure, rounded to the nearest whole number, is 2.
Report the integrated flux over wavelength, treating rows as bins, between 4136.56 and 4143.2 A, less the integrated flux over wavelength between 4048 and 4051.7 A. 24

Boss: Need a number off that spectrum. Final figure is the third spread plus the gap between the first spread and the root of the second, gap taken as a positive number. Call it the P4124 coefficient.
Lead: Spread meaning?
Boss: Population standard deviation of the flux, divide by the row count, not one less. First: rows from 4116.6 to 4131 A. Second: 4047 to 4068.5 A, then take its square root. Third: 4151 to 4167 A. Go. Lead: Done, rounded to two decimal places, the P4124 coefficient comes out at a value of 1.24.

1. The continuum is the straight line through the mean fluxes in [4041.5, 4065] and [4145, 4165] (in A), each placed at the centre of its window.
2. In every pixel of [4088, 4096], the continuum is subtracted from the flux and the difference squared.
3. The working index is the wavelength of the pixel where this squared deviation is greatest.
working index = 4093.44 A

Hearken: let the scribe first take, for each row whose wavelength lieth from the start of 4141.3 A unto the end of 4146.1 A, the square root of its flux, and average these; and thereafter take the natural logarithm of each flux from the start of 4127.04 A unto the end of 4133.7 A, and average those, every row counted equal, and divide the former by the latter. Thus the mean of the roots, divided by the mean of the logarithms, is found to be 1.33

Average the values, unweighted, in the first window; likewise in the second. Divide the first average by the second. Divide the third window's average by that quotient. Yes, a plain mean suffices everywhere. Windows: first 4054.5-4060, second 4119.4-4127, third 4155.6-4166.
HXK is 7.8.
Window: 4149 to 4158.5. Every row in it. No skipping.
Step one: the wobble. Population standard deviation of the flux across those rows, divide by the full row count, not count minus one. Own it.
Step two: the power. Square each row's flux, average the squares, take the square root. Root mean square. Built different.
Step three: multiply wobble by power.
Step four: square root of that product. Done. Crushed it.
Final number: 2.80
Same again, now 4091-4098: 2.88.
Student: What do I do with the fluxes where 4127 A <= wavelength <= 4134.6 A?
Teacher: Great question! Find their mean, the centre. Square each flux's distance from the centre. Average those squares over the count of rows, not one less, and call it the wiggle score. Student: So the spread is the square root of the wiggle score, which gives 1.3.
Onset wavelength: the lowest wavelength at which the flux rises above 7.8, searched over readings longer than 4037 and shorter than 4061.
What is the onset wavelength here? 4039.14 A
